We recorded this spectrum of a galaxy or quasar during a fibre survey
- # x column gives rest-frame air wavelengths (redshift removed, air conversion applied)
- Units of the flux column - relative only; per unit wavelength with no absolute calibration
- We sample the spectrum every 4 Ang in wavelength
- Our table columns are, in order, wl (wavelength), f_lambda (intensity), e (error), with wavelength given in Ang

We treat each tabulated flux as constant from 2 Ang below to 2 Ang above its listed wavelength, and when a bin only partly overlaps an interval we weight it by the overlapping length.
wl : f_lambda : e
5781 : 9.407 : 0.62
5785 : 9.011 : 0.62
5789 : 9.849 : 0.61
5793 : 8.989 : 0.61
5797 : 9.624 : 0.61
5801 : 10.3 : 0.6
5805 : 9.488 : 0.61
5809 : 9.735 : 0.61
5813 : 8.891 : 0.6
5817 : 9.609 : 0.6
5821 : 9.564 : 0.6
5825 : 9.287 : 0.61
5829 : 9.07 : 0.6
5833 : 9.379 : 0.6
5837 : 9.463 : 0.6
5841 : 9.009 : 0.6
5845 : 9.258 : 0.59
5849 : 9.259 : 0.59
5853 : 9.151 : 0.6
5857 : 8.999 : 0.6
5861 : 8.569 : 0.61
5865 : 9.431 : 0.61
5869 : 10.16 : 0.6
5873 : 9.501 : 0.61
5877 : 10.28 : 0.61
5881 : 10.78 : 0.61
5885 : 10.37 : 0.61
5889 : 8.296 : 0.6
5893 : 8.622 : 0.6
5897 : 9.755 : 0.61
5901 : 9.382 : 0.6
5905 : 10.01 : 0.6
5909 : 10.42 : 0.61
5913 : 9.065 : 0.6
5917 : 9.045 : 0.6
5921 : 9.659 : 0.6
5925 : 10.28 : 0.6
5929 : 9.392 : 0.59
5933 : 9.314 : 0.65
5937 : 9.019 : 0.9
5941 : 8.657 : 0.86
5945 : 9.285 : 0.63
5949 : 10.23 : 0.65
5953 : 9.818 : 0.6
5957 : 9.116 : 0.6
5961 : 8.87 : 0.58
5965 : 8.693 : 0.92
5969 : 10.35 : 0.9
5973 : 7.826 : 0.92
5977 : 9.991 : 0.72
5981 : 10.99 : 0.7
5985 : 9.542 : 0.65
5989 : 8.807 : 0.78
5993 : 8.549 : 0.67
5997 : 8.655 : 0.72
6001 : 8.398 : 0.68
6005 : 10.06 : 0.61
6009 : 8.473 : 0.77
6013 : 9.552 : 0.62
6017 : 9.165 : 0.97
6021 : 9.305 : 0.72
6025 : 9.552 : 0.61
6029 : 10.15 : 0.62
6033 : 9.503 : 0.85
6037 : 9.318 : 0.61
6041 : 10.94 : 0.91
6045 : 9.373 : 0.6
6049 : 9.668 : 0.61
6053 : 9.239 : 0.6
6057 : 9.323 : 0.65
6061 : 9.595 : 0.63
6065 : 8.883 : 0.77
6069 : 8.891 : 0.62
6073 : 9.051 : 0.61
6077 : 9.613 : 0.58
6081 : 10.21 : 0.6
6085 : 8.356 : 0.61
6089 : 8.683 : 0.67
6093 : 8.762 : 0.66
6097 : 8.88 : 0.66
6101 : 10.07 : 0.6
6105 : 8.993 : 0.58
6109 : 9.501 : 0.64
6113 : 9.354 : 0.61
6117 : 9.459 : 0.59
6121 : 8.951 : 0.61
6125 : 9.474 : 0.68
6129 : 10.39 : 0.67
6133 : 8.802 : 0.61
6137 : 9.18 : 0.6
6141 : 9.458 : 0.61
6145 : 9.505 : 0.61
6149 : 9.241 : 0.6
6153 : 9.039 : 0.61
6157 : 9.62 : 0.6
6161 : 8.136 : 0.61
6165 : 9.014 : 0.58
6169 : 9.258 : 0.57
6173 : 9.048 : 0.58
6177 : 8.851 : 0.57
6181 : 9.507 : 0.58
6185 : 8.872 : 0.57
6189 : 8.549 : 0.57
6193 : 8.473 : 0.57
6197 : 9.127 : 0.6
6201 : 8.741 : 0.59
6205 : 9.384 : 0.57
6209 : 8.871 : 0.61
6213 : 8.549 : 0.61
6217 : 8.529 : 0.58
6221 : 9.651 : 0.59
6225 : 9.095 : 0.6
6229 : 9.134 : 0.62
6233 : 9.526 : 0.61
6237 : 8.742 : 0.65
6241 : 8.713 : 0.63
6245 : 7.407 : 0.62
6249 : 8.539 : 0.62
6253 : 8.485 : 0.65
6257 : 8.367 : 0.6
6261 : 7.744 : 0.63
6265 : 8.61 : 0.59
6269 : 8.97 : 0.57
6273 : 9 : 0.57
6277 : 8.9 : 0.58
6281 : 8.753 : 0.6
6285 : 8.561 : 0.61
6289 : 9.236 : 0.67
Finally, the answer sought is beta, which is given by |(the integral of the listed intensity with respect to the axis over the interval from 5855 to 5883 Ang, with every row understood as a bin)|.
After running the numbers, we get 271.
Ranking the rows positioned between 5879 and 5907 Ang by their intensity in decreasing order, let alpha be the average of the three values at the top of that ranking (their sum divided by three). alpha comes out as 10.39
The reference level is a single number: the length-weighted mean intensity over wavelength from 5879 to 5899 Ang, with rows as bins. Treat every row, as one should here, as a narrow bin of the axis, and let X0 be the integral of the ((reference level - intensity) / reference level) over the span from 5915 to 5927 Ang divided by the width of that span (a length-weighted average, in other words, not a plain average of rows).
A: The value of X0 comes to -0.010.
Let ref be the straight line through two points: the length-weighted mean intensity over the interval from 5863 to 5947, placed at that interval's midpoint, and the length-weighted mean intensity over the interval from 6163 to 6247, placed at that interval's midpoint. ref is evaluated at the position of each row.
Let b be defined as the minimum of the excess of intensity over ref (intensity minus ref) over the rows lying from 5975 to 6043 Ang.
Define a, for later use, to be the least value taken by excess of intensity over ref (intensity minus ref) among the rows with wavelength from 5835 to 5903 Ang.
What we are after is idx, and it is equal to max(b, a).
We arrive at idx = -0.952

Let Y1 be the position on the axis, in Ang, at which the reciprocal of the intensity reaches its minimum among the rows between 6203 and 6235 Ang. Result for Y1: 6221 Ang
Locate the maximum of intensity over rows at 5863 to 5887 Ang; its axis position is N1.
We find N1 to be 5881 Ang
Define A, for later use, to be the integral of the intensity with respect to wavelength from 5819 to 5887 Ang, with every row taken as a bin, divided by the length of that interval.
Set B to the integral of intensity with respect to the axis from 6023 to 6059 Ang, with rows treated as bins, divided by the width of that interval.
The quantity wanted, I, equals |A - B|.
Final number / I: 0.17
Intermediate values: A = 9.50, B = 9.7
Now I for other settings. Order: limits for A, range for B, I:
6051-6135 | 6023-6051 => 0.53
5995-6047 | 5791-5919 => 0.04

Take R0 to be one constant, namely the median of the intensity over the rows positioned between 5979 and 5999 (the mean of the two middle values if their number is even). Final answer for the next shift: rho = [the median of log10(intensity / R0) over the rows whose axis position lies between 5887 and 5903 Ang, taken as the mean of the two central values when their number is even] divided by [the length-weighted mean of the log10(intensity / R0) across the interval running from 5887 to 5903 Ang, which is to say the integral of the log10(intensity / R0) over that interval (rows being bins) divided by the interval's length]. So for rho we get 0.99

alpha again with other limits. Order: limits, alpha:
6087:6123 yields 9.68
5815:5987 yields 10.73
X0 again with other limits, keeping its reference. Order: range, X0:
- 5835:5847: 0.034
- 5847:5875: 0.028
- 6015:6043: -0.015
